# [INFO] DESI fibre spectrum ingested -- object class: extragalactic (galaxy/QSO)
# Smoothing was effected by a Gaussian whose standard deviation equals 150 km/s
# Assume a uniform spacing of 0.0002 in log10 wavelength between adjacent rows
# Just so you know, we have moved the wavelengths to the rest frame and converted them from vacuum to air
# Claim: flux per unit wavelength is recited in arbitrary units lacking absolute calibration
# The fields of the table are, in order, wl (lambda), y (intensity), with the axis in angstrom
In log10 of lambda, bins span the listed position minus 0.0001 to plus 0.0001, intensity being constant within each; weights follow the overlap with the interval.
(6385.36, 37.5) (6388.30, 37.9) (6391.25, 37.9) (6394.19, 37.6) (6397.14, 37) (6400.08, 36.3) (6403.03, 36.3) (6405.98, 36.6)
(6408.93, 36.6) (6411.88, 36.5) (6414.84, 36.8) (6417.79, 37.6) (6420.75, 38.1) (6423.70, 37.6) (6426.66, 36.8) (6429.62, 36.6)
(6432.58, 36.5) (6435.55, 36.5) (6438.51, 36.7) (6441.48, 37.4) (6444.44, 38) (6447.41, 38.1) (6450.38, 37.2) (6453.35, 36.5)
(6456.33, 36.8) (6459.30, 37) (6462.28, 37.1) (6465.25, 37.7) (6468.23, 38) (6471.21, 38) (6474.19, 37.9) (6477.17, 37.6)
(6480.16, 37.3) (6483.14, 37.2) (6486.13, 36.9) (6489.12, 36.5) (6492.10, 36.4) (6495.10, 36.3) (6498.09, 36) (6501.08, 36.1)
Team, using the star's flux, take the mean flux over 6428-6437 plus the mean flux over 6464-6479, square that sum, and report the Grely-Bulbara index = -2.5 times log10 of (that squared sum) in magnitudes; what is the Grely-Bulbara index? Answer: -9.36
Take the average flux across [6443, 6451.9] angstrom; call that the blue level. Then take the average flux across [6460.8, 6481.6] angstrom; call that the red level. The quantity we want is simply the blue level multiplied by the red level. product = 1422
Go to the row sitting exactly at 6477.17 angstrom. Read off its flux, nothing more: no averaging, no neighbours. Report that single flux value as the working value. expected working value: 37.6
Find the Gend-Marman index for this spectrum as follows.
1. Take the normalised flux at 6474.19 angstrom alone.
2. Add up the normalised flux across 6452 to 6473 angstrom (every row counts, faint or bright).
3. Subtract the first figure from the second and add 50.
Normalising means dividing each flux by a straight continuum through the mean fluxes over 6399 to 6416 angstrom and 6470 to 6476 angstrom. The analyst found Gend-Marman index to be 55.9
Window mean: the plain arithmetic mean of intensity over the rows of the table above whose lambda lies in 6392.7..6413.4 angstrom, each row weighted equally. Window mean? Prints 36.7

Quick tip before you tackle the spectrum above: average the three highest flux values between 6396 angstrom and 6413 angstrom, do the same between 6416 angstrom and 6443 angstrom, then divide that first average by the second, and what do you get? 0.97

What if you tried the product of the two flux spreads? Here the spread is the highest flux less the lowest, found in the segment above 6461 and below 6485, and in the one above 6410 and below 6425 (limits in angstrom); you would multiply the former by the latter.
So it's 1.4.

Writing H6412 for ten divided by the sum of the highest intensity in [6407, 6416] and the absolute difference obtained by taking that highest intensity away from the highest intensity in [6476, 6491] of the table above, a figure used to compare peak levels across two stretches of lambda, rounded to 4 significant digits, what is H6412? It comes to 0.2660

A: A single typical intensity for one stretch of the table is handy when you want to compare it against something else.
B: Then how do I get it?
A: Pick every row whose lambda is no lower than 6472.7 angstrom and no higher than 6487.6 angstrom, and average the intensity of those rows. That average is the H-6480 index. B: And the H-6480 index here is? 37.4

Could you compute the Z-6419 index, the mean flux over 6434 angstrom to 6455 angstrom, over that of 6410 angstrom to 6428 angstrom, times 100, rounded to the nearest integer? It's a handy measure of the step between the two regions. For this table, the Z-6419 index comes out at 100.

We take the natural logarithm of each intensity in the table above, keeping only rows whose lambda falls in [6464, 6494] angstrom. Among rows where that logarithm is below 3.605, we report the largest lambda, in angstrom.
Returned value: 6492.10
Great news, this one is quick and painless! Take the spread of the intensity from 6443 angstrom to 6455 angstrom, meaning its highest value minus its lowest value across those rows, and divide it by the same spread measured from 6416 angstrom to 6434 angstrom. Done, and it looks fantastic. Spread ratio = 1.0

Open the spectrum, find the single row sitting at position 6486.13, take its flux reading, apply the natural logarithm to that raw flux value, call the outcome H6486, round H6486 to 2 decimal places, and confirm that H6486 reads 3.61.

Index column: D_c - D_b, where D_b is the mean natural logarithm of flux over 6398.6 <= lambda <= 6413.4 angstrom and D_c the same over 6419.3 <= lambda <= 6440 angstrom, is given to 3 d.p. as 0.014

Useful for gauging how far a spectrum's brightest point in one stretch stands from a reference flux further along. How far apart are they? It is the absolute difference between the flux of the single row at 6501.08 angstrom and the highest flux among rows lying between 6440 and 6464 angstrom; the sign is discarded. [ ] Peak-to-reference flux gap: 2.0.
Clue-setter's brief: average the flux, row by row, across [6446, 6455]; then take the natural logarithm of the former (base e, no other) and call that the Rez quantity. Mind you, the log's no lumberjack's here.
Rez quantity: 3.62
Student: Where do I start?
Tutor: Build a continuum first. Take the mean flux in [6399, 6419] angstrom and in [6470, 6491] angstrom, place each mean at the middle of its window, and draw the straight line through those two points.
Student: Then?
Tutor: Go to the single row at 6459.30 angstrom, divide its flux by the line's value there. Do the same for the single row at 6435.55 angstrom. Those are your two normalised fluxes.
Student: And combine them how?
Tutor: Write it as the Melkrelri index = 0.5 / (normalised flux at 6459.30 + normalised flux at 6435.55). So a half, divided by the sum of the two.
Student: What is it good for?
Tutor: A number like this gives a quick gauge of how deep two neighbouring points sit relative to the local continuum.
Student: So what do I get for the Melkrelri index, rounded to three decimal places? 0.252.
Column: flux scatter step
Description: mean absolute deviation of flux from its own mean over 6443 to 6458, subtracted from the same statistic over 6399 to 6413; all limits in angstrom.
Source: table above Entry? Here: -0.46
